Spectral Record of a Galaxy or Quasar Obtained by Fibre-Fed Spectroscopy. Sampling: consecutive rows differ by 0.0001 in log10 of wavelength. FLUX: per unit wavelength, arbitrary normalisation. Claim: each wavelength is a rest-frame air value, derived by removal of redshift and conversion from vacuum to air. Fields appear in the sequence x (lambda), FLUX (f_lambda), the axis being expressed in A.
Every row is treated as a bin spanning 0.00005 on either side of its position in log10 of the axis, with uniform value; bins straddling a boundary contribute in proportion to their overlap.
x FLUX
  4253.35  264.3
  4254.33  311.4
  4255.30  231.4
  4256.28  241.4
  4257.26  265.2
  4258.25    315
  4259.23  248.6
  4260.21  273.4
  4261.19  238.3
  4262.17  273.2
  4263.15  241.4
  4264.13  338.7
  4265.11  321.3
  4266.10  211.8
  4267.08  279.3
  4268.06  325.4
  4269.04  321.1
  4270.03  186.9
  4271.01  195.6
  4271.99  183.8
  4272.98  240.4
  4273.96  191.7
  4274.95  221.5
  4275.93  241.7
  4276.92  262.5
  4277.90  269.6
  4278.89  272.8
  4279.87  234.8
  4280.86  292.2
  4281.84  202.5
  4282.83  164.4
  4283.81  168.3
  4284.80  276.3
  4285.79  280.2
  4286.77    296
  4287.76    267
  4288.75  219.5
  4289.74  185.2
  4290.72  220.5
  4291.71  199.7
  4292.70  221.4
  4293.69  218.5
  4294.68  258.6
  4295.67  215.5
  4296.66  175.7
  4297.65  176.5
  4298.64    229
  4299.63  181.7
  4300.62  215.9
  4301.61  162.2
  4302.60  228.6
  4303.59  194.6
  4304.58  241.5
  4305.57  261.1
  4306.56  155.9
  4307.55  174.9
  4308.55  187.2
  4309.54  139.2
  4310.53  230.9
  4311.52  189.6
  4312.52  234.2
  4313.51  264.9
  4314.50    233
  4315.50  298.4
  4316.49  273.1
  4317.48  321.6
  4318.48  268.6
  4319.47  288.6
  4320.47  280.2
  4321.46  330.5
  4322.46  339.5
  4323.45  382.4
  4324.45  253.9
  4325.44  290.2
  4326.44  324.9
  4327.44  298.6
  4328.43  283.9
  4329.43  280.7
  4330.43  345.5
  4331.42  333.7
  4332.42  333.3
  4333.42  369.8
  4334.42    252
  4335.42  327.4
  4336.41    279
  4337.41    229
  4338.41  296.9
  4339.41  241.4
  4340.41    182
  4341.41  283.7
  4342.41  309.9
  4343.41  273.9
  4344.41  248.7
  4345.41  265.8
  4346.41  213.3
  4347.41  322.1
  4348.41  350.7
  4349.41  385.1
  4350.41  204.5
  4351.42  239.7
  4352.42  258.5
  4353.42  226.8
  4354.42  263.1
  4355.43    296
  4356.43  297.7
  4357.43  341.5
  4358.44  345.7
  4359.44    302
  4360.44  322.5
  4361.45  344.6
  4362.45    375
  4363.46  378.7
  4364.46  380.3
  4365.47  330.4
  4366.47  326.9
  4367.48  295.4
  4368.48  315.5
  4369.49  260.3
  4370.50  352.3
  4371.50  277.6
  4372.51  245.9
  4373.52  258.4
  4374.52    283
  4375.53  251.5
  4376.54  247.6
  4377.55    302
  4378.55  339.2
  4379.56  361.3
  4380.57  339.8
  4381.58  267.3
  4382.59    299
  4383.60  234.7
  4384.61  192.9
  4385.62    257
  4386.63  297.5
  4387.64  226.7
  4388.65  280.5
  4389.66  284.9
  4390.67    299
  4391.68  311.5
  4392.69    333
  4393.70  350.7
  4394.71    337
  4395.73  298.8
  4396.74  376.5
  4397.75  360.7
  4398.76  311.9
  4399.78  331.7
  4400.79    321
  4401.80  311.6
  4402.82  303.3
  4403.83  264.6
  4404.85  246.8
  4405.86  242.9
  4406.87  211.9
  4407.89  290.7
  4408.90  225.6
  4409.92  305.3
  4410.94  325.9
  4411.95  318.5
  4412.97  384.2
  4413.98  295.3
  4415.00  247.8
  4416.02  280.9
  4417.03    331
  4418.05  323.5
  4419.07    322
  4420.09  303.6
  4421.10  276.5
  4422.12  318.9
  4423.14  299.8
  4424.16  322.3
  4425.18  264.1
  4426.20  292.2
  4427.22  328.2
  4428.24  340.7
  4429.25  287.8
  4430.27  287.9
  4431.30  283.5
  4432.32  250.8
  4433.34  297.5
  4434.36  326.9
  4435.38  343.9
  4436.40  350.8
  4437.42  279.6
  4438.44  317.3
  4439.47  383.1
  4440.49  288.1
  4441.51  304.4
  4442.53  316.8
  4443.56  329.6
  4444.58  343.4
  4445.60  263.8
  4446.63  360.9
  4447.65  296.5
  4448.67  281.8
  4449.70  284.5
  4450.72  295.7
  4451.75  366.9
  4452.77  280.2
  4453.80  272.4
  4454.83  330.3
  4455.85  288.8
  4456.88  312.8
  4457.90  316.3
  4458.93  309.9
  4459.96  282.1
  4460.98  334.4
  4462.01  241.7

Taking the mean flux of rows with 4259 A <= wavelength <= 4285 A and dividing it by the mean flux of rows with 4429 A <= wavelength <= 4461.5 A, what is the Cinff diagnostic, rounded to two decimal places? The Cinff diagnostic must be 0.80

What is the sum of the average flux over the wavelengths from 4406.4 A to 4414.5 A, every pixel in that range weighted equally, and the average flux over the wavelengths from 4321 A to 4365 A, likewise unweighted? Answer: 595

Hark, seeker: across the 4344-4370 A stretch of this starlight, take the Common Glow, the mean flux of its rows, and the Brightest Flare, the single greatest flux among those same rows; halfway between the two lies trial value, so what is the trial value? 344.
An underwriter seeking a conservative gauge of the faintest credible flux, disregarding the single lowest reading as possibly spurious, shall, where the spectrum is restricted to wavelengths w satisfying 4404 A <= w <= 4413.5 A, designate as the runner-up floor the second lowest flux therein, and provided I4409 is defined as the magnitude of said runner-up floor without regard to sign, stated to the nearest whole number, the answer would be 226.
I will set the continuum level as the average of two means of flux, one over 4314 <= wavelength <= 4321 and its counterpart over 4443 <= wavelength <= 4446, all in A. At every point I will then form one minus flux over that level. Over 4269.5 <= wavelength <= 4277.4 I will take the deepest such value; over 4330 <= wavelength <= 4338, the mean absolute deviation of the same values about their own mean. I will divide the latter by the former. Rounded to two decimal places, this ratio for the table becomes 0.37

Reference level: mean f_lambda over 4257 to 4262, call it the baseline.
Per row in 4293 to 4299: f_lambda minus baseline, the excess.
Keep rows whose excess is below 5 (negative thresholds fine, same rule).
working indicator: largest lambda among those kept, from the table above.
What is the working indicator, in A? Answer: 4298.64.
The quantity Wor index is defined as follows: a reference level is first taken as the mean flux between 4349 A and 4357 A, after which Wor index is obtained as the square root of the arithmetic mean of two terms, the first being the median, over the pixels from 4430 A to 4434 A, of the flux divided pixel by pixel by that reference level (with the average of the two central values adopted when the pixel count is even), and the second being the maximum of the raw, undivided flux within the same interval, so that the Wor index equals 12.2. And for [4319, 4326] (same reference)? 13.8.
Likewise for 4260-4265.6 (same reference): 13.0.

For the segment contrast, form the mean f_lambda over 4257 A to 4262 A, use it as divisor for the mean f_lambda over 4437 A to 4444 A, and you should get 1.18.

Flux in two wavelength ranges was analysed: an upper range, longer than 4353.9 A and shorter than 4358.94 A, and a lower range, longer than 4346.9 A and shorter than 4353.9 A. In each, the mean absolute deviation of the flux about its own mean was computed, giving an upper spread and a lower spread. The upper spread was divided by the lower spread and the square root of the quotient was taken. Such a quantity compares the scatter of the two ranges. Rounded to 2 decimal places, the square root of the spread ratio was 0.69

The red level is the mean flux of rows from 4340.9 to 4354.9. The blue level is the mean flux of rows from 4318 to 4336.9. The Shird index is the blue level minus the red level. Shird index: 34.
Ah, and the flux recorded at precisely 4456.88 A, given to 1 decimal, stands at 312.8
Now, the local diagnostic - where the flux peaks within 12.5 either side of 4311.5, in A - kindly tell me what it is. 4323.45 A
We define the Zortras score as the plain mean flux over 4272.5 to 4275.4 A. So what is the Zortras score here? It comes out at 218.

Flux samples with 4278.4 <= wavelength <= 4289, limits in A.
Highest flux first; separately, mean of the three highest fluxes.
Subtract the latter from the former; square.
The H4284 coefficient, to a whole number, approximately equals 43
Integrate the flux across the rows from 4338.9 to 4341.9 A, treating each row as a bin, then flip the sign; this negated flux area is -707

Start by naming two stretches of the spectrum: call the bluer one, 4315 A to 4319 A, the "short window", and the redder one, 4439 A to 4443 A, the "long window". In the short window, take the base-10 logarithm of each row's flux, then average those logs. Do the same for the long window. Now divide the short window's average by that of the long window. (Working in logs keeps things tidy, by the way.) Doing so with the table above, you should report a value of 0.98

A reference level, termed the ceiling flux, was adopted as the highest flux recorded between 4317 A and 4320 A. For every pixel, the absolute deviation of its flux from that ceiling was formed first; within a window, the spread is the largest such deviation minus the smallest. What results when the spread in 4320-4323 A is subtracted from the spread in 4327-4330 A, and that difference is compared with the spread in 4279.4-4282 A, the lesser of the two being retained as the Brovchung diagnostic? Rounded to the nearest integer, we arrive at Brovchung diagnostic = -15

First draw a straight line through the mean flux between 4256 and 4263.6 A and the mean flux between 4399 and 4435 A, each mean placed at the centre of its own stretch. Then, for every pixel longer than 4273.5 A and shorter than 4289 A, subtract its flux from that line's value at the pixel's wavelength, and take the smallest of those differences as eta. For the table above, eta -28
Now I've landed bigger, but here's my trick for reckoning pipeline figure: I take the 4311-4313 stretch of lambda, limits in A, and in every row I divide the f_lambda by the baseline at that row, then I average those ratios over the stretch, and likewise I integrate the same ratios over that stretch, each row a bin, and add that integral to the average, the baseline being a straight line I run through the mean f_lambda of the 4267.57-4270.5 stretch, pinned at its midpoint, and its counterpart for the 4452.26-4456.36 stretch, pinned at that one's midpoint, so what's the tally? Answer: 2.25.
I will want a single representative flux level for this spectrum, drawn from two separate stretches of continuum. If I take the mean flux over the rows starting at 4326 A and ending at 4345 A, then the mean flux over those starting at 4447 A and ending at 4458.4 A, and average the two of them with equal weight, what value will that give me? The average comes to 296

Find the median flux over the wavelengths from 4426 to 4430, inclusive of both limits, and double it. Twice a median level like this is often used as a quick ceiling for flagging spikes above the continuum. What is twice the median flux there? 620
